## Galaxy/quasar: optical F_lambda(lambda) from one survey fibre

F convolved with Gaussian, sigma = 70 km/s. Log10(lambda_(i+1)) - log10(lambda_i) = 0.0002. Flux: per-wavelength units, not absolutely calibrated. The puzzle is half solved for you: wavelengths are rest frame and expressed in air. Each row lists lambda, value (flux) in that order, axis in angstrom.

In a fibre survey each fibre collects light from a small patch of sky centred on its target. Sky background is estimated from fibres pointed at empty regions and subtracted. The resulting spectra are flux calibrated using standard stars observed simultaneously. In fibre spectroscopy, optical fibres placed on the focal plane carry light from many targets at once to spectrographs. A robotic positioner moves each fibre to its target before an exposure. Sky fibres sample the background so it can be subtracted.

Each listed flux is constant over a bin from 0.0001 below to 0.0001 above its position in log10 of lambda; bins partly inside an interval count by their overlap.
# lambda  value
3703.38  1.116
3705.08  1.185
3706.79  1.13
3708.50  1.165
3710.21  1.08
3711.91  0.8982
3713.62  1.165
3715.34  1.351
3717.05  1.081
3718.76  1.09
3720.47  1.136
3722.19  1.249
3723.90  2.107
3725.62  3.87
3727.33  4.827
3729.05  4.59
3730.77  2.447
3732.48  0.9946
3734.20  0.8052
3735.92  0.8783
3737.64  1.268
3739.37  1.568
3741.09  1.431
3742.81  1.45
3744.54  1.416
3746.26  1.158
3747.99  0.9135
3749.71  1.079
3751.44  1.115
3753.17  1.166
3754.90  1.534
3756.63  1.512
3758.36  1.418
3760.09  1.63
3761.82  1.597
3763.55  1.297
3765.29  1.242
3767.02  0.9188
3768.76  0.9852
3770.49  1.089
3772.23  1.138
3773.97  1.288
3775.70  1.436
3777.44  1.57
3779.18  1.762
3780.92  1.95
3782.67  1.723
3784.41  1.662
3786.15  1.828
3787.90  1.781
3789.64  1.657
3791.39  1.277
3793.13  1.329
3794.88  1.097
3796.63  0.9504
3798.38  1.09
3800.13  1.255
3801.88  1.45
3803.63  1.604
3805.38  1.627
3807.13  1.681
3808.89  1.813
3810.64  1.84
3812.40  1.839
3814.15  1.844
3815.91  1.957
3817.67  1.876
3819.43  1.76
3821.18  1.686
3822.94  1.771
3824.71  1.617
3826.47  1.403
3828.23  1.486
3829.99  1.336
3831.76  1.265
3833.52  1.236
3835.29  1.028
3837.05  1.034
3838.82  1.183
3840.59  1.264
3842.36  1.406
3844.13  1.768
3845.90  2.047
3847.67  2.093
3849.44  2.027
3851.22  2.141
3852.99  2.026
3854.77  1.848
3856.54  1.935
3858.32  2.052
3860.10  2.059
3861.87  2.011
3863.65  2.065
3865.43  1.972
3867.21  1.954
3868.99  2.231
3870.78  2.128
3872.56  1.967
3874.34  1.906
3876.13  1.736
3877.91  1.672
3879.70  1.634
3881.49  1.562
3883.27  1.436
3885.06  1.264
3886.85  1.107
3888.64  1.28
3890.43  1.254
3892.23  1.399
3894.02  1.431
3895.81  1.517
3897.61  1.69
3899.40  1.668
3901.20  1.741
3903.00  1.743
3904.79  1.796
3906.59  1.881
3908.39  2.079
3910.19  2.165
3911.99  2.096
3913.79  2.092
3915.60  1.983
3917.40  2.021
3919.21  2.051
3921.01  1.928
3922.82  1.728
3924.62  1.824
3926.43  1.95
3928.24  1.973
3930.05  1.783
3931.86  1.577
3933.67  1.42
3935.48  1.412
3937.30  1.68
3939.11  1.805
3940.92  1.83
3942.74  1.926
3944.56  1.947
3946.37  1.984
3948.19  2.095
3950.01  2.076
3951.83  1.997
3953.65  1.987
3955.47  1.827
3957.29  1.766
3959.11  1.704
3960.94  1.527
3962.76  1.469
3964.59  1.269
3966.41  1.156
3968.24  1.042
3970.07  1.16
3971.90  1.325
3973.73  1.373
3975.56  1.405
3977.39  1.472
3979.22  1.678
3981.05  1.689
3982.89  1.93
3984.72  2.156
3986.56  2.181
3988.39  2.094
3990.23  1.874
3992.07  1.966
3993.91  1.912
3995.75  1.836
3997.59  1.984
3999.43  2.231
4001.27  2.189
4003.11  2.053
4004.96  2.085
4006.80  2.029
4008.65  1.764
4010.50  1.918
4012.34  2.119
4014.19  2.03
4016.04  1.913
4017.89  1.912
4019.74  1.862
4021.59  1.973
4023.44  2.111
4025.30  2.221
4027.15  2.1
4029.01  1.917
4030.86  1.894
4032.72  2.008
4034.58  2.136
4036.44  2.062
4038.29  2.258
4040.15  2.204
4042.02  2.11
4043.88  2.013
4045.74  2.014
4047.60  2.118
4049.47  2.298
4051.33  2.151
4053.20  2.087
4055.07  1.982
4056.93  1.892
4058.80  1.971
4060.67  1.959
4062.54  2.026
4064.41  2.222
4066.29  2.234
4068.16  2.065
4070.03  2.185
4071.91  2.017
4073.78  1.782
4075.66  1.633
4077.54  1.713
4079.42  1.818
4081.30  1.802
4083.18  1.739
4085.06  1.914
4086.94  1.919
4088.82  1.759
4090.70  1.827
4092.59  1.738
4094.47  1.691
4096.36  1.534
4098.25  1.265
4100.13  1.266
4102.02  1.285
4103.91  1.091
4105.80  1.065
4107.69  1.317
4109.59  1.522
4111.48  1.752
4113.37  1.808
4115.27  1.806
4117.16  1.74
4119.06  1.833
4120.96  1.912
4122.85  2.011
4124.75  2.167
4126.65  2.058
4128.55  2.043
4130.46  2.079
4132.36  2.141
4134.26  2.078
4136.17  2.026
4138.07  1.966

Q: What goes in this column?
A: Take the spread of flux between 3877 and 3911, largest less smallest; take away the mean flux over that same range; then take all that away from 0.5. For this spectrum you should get 1.04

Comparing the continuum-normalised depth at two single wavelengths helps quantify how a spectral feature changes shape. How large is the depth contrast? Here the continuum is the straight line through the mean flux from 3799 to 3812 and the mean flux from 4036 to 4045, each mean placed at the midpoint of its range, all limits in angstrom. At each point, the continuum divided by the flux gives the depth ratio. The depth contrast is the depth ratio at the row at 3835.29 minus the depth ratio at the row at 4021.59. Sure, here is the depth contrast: 0.57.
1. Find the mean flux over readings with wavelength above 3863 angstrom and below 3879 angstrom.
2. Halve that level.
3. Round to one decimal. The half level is 1.0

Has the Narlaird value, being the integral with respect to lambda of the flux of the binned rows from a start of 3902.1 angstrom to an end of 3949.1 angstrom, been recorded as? 88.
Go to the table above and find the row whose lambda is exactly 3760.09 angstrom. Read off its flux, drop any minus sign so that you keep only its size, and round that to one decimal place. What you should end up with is 1.6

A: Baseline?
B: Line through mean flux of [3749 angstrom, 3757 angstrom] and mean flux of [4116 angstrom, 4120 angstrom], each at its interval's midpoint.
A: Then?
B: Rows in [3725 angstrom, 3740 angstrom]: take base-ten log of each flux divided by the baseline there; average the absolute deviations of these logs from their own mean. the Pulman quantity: 0.27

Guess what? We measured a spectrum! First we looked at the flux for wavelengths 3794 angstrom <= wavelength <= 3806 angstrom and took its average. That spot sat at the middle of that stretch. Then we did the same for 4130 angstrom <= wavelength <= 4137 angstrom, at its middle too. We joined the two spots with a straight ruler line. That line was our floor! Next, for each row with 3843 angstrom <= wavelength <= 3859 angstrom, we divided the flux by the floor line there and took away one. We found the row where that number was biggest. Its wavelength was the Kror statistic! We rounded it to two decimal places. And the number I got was 3851.22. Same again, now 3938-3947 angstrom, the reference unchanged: 3946.37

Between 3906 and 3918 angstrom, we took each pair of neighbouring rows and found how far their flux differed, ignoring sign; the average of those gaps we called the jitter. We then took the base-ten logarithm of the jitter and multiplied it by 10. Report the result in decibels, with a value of -10.8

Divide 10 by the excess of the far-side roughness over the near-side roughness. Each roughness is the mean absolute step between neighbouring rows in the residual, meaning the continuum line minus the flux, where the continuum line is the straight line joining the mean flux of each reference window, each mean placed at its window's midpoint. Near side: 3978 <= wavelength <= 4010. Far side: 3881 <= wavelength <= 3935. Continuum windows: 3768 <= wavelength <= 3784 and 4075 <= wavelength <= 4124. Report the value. -507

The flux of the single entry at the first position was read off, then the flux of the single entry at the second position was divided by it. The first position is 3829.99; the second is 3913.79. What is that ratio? 1.6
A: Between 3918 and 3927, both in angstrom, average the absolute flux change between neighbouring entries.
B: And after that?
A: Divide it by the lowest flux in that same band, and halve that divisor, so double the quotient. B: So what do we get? 0.158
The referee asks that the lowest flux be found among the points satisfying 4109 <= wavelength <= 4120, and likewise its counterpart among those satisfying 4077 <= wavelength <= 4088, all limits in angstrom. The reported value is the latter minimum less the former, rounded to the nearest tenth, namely 0.2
